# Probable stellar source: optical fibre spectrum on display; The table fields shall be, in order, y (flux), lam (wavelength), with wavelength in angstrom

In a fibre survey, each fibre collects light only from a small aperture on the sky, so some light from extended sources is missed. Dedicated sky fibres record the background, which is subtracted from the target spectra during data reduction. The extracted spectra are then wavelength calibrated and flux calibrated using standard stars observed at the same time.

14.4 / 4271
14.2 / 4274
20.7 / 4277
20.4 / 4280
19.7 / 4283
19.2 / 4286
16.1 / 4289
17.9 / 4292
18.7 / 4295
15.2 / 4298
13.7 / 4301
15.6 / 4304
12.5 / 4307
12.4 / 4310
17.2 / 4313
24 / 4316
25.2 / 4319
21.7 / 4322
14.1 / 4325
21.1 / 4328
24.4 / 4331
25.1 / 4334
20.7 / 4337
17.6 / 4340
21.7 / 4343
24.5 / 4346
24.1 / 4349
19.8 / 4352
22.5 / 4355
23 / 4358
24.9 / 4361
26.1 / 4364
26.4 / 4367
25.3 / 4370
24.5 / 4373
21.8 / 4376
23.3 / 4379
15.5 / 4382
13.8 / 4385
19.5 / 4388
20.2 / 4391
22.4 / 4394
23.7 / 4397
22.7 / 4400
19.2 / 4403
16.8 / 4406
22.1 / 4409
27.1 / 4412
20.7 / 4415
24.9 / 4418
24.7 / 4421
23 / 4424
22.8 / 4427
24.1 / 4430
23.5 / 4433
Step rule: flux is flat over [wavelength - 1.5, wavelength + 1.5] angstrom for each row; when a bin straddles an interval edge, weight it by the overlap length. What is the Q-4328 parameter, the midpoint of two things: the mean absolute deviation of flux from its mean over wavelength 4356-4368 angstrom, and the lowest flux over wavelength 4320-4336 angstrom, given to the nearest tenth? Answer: 7.6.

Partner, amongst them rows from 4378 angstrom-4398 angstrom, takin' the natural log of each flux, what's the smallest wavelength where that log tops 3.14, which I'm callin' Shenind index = 4379 angstrom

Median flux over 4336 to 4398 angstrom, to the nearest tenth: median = 22.5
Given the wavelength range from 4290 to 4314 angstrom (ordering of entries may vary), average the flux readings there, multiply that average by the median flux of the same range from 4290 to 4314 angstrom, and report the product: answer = 237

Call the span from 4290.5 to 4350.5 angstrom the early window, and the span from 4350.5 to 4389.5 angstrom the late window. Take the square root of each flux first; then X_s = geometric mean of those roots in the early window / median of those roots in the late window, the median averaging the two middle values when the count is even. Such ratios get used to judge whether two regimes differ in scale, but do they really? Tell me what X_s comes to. 0.91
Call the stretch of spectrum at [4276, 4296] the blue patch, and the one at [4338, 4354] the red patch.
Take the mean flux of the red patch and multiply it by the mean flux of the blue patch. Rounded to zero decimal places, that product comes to 408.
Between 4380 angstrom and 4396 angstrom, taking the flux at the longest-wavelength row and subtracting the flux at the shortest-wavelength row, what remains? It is 7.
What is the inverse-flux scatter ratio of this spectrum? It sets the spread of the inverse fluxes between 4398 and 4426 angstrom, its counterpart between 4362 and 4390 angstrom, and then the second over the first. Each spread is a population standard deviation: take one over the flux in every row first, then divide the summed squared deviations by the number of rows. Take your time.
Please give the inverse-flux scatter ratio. 1.8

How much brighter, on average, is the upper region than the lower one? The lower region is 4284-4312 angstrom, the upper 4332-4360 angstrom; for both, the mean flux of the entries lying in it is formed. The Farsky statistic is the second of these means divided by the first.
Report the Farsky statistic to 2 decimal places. 1.41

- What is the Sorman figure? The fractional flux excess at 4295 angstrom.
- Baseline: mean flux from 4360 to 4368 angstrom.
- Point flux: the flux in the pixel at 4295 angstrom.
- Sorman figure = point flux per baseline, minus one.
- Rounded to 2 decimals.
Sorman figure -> -0.28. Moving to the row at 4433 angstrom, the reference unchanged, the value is -0.09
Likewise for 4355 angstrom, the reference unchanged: -0.13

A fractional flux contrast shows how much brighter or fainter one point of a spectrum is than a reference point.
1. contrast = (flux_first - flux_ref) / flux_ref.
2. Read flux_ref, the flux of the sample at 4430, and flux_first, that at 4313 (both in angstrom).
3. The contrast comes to -0.29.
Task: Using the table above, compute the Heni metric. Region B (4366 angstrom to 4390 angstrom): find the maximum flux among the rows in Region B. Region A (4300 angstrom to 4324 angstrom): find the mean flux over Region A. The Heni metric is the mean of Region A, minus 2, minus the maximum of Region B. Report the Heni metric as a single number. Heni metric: -10.6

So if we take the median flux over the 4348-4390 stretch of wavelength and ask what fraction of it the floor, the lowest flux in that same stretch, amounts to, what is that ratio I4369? 0.60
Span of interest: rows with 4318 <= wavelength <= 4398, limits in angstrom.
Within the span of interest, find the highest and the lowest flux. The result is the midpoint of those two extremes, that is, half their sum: 20.1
